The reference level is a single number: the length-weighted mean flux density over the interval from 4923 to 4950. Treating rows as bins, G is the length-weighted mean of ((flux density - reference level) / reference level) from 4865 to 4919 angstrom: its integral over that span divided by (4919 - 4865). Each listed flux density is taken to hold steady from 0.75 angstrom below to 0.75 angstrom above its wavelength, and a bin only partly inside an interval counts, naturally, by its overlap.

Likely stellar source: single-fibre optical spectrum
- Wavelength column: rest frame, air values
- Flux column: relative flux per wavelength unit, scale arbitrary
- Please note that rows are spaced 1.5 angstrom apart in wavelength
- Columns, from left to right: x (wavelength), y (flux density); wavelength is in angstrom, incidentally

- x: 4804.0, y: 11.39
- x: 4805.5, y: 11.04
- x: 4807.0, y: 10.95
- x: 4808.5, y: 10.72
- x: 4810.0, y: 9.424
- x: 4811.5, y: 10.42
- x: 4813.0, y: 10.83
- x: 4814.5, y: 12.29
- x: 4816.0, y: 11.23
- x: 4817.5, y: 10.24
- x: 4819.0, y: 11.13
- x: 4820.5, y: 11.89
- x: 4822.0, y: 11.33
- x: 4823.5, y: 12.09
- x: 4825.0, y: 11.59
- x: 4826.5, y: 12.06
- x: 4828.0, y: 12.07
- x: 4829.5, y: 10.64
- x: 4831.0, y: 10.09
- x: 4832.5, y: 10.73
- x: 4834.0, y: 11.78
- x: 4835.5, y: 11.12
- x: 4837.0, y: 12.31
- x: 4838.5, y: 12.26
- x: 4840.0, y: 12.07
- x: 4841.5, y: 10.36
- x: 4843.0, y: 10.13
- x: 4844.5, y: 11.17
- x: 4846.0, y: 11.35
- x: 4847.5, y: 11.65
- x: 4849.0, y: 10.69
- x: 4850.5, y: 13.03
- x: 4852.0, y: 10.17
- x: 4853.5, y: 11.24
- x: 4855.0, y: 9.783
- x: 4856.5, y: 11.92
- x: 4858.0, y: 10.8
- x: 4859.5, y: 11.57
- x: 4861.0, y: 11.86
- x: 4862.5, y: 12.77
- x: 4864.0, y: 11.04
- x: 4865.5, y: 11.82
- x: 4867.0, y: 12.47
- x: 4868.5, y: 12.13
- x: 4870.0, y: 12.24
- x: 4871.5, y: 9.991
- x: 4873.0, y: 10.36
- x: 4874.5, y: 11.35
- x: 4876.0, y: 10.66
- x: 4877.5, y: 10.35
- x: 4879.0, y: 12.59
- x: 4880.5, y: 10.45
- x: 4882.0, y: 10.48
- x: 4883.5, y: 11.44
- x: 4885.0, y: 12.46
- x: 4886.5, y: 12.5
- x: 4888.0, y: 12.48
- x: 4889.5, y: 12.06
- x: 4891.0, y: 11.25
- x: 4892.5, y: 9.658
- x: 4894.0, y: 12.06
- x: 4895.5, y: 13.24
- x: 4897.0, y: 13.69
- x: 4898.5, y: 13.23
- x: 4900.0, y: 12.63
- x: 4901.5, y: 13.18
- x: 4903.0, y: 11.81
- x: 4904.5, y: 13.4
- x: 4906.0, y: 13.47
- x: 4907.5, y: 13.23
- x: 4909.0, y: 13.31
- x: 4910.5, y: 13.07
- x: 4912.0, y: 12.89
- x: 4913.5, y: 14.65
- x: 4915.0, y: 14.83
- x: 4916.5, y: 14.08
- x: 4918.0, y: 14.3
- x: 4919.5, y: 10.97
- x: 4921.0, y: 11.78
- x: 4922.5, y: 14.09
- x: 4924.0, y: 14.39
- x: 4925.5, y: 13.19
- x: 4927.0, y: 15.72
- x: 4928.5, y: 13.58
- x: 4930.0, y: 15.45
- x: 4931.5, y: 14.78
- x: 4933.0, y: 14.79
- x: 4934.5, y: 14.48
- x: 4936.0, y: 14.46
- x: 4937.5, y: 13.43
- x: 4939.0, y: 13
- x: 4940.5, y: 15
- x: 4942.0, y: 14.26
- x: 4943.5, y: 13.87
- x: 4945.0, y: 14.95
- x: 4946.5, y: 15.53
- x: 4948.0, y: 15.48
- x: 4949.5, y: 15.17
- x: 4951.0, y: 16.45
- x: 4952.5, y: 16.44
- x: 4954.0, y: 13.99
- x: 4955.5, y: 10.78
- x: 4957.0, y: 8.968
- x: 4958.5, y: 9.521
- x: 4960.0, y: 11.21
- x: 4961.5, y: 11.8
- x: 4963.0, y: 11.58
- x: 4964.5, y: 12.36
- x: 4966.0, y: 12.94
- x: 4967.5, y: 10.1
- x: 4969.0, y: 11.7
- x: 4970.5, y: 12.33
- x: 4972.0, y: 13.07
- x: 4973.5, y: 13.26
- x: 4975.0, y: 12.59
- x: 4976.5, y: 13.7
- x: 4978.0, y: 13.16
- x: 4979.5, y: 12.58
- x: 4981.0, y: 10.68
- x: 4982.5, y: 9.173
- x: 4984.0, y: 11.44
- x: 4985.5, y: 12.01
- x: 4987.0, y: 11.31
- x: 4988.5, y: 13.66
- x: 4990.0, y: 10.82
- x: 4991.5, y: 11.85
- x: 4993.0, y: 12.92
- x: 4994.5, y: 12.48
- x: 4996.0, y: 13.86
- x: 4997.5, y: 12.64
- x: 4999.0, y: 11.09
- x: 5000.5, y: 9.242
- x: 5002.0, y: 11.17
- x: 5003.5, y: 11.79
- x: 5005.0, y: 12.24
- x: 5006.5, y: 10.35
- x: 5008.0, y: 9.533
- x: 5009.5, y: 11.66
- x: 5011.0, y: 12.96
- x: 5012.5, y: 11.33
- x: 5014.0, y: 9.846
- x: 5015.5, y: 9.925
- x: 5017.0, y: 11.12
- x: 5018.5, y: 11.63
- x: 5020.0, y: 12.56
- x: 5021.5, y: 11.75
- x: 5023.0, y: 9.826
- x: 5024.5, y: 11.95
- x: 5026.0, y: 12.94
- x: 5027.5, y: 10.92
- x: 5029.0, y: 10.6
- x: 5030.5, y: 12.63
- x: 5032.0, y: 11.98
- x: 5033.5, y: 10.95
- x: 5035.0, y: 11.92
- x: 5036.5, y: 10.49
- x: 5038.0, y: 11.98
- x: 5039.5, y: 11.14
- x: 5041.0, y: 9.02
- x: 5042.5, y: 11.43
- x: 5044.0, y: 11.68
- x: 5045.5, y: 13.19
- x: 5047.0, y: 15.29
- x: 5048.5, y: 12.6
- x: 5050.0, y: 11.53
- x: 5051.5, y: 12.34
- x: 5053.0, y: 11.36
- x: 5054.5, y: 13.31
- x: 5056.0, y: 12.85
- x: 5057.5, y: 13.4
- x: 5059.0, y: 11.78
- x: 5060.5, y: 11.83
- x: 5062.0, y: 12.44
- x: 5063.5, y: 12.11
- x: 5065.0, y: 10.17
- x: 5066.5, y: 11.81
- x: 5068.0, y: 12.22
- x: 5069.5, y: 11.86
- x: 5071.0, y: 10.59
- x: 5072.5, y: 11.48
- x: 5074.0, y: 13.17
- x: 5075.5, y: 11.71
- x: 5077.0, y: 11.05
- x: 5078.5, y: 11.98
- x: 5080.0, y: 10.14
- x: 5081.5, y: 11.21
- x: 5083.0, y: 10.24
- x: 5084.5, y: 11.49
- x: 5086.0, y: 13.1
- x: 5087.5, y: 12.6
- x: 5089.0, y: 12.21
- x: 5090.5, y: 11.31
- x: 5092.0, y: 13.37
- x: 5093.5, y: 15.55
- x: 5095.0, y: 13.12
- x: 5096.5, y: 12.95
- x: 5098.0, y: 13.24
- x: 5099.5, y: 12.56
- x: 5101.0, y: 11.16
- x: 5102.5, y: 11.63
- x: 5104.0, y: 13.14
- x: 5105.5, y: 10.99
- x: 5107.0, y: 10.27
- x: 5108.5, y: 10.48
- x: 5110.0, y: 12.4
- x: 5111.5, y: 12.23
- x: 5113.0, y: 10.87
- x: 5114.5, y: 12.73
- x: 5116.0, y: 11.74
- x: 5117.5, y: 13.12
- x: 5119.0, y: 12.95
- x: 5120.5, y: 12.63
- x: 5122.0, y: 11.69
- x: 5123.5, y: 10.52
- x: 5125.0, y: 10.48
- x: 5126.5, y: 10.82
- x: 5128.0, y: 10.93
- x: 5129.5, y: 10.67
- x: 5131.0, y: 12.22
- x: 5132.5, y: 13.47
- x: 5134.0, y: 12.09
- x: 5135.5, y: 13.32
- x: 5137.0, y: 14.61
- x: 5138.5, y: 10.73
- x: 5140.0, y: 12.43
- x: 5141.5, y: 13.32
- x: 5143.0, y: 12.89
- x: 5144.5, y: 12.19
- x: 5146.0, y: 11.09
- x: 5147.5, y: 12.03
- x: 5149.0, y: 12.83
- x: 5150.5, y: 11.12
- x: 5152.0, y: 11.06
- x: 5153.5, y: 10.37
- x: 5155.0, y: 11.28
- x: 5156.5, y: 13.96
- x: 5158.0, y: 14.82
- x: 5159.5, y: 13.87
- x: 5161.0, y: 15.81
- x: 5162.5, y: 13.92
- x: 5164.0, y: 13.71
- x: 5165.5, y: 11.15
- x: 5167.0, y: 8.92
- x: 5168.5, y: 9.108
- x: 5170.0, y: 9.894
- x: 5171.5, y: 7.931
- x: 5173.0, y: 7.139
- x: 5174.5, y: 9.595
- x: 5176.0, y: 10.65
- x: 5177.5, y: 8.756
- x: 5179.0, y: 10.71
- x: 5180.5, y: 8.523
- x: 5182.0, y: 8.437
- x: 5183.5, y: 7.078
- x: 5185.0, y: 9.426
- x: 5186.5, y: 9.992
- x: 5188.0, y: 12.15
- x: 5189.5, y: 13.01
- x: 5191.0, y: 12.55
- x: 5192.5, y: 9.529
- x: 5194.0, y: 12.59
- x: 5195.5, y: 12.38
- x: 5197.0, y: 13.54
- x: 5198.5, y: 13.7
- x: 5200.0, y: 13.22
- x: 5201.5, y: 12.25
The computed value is -0.151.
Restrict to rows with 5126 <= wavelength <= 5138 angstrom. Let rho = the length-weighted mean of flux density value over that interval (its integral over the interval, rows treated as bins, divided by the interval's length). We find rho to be 12.3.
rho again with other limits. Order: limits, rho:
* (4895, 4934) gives 13.6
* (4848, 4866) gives 11.4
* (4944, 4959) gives 13.8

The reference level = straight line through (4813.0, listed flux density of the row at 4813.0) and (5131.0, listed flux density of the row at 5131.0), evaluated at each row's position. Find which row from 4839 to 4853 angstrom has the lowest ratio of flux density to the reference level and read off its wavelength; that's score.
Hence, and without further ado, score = 4843.0 angstrom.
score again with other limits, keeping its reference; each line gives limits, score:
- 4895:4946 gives 4919.5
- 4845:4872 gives 4855.0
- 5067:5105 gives 5080.0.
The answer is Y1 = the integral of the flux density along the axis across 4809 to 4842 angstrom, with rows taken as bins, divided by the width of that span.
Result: 11.3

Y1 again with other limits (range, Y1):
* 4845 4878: 11.3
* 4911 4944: 14.0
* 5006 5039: 11.3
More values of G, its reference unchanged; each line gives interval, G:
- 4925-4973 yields -0.074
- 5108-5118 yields -0.177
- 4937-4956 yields 0.002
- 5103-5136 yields -0.188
